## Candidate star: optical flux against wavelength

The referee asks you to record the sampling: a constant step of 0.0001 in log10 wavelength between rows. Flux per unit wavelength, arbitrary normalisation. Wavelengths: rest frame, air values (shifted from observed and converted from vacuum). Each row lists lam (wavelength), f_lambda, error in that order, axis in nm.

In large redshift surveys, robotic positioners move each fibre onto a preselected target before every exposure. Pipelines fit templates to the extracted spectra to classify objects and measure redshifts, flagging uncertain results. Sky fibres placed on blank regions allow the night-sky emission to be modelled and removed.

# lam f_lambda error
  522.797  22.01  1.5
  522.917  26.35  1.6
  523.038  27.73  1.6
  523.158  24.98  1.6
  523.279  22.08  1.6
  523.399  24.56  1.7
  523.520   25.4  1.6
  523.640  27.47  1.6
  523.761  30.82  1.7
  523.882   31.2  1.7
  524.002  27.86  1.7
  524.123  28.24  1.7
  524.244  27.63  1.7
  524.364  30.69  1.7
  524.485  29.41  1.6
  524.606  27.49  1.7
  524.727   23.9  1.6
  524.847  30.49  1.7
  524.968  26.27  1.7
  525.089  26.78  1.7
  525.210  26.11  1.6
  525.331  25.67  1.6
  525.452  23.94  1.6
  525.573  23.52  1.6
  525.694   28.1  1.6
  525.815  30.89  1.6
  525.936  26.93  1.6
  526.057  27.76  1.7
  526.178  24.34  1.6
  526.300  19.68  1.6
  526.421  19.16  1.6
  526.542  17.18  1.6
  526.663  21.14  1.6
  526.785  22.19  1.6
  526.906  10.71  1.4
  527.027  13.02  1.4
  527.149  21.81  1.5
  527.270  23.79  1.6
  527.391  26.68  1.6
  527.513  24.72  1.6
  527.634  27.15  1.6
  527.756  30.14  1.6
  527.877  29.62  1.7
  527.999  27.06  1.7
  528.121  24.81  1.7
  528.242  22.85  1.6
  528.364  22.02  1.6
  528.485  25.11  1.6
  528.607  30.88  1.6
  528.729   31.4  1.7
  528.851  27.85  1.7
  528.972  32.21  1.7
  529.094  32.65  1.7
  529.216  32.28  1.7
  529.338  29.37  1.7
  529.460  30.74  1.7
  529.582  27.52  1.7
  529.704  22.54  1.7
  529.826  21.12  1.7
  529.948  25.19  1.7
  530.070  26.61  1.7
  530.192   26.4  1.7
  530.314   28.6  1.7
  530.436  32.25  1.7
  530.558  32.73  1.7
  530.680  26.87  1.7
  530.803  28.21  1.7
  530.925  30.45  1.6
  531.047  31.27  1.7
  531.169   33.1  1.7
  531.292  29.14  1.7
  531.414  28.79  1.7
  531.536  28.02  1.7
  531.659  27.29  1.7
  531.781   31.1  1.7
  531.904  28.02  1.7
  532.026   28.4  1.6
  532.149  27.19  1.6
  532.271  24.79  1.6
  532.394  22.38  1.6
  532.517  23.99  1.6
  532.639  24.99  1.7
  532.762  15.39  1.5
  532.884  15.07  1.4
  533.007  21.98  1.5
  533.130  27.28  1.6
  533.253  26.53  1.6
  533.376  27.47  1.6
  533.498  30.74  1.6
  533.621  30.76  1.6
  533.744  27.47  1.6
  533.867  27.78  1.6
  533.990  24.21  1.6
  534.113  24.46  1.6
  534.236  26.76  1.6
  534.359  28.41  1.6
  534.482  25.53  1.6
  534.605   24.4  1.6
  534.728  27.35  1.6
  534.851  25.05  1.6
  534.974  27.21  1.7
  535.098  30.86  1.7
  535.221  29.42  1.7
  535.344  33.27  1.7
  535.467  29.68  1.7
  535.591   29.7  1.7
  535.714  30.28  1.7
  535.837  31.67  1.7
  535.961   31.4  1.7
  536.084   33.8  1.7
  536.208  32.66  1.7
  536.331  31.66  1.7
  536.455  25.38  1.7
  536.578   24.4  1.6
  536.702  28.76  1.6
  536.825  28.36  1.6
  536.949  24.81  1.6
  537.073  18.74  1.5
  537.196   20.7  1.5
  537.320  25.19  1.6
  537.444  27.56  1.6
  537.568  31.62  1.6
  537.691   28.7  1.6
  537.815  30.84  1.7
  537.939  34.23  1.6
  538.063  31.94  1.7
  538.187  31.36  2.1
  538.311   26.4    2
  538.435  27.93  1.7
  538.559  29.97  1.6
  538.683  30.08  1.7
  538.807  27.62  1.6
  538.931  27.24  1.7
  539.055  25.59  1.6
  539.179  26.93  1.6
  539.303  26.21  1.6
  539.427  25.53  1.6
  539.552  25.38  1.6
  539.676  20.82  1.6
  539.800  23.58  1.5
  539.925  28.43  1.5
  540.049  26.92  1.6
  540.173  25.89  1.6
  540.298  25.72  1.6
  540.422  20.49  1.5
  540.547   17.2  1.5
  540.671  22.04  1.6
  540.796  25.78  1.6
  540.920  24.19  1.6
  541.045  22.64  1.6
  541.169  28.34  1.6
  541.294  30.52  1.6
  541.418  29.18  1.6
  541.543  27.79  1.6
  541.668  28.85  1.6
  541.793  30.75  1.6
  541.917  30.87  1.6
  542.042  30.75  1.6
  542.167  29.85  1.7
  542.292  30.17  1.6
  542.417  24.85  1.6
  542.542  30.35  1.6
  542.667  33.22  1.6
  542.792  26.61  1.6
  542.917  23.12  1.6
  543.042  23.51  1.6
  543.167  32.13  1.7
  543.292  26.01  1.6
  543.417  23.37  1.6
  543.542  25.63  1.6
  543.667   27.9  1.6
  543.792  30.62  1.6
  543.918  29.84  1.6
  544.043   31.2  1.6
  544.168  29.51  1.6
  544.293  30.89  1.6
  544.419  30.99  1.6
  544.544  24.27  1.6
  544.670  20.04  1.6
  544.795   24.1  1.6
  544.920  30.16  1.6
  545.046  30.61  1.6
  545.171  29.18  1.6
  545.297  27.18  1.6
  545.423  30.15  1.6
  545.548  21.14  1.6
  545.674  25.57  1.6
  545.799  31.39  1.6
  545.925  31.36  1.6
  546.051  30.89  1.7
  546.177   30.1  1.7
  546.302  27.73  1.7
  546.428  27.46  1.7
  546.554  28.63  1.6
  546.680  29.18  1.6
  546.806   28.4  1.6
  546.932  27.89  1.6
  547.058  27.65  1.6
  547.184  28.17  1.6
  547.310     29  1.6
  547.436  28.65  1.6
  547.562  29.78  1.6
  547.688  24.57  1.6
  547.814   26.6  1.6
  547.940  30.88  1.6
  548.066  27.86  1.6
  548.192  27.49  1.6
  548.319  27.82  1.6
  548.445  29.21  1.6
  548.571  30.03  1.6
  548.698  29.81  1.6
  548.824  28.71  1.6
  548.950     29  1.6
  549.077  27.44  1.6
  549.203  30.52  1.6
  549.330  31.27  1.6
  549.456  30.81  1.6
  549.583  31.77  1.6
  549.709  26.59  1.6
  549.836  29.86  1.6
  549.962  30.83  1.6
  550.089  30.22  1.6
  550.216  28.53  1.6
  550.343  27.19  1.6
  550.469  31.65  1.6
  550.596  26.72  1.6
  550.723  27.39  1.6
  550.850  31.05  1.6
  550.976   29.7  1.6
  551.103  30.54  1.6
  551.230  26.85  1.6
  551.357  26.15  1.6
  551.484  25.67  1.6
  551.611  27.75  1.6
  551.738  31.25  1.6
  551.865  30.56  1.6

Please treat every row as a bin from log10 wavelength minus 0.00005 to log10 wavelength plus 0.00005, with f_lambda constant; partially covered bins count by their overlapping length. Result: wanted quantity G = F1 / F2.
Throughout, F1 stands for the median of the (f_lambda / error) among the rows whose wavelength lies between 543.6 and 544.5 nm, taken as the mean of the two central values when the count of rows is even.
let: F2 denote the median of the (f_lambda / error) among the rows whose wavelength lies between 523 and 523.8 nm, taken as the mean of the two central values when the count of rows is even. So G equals 1.21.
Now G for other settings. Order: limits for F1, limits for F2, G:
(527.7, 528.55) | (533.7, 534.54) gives 0.94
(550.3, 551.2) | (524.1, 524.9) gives 1.12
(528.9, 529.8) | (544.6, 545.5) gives 0.99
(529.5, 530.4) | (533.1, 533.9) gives 0.90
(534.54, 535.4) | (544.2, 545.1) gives 0.91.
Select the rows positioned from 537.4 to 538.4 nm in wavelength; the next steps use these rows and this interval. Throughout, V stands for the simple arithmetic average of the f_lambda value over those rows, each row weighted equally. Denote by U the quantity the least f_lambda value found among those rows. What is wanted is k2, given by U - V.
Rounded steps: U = 26.4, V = 30.3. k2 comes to -4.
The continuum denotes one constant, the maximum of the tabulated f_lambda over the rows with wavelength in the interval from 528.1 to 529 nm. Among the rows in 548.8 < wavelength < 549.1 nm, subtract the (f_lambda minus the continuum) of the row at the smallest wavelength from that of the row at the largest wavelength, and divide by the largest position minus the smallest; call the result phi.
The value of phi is -5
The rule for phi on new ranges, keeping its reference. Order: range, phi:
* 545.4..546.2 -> 0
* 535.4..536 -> 3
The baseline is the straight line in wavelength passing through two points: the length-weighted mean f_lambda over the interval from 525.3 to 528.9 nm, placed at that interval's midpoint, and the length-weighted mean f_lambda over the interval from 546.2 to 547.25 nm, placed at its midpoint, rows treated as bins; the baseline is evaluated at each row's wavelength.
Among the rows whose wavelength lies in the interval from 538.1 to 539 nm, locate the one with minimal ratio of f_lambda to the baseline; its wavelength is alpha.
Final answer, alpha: 538.311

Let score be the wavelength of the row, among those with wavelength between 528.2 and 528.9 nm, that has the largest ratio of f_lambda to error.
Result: 528.607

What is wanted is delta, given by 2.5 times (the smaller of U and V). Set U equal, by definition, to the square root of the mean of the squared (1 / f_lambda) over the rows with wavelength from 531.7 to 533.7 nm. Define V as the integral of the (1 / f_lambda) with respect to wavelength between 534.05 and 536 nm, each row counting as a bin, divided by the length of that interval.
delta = 0.0887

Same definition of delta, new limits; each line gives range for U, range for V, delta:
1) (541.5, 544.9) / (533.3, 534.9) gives 0.0913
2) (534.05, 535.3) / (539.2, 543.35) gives 0.0936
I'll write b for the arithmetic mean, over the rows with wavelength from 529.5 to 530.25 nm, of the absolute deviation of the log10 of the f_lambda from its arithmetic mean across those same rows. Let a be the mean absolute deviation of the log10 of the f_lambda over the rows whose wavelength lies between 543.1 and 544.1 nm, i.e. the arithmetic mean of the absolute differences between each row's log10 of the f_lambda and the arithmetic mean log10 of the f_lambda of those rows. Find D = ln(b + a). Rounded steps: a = 0.04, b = 0.037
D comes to -2.6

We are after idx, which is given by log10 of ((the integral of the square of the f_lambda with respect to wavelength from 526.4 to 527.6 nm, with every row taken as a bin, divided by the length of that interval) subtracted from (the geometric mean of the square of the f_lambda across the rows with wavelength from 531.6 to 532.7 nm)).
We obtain 2.41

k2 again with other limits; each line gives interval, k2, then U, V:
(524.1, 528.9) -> -14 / 10.71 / 25.2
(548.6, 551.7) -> -3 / 25.67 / 29.0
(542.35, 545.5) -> -8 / 20.04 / 27.8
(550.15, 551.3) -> -2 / 26.72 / 28.8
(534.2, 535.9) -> -4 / 24.4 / 28.5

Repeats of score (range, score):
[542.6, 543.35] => 542.667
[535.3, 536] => 535.344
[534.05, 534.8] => 534.359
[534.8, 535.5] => 535.344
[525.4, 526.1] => 525.815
